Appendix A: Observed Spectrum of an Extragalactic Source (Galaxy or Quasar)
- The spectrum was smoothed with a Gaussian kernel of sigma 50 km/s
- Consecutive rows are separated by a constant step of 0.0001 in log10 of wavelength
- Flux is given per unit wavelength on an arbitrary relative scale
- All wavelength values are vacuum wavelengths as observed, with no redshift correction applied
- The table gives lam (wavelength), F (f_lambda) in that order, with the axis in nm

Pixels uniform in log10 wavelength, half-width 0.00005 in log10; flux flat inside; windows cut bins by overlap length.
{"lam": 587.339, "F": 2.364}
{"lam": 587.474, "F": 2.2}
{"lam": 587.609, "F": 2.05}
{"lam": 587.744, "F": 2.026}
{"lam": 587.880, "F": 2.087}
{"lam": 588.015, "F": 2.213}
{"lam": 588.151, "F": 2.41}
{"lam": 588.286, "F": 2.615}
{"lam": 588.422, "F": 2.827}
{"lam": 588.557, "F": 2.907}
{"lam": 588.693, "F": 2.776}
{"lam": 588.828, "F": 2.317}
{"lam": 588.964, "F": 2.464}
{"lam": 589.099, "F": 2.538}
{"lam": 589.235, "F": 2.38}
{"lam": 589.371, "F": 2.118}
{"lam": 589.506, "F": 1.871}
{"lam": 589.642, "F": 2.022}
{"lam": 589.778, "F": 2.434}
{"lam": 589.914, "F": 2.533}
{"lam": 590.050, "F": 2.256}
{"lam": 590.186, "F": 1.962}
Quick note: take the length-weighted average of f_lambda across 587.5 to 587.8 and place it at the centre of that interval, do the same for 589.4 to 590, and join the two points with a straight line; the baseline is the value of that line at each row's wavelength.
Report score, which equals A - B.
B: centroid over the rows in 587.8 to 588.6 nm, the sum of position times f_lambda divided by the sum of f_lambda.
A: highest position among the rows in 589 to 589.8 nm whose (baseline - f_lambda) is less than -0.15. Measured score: 1.53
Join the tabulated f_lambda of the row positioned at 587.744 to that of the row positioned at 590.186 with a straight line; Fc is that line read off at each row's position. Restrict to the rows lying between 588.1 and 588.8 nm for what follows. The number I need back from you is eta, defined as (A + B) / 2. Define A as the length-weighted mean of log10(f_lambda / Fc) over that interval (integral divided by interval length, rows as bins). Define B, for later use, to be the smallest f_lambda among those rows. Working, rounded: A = 0.13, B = 2.41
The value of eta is 1.27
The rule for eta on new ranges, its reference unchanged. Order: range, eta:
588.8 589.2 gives 1.20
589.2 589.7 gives 0.95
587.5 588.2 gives 1.03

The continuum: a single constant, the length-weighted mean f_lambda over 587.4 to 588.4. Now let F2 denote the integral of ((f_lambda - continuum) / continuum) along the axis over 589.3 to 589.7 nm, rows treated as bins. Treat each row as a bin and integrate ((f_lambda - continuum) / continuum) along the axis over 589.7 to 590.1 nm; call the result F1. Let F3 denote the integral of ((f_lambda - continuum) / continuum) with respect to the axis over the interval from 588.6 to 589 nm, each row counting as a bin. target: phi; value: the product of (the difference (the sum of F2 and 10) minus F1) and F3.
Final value 0.51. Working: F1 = 0.026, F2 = -0.04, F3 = 0.05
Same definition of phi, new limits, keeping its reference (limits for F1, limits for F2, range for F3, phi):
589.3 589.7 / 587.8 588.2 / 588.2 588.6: 0.89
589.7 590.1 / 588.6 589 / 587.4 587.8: -0.28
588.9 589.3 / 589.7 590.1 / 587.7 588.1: -0.23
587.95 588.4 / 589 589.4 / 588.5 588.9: 0.71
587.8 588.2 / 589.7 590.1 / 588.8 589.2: 0.34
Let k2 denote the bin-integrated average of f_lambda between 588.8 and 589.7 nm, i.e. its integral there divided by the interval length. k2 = 2.24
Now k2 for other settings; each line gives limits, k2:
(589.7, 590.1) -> 2.40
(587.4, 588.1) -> 2.12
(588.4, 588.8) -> 2.79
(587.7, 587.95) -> 2.06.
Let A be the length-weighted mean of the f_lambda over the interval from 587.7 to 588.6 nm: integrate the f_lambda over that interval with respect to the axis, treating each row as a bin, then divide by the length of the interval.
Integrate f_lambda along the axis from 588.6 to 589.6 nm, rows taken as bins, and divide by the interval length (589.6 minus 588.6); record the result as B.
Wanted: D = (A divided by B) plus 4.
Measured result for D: 5.03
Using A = 2.44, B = 2.36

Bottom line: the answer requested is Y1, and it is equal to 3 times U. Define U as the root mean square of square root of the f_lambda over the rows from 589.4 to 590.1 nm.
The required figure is 4.47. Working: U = 1.49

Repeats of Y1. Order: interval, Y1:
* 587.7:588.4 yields 4.52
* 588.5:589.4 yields 4.74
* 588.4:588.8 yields 5.05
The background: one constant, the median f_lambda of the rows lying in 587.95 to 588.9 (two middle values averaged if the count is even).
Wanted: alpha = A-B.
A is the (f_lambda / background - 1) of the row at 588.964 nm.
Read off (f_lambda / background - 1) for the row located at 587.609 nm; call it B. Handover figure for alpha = 0.16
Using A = -0.06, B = -0.22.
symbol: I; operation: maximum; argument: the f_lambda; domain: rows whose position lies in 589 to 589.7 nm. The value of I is 2.538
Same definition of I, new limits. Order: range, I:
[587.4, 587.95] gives 2.2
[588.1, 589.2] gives 2.907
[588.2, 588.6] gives 2.907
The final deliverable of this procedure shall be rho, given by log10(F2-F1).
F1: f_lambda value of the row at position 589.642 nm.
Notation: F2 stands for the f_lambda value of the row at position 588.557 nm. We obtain -0.1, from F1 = 2.022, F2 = 2.907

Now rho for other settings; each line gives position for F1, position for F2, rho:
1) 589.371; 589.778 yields -0.5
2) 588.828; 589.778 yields -0.9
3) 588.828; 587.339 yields -1.3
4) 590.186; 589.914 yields -0.2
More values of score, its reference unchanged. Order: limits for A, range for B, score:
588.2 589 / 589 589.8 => -0.47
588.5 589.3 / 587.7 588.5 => 1.12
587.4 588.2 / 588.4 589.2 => -0.60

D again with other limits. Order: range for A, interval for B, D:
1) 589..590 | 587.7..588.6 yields 4.93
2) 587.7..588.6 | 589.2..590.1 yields 5.10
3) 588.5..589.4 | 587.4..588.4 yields 5.11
